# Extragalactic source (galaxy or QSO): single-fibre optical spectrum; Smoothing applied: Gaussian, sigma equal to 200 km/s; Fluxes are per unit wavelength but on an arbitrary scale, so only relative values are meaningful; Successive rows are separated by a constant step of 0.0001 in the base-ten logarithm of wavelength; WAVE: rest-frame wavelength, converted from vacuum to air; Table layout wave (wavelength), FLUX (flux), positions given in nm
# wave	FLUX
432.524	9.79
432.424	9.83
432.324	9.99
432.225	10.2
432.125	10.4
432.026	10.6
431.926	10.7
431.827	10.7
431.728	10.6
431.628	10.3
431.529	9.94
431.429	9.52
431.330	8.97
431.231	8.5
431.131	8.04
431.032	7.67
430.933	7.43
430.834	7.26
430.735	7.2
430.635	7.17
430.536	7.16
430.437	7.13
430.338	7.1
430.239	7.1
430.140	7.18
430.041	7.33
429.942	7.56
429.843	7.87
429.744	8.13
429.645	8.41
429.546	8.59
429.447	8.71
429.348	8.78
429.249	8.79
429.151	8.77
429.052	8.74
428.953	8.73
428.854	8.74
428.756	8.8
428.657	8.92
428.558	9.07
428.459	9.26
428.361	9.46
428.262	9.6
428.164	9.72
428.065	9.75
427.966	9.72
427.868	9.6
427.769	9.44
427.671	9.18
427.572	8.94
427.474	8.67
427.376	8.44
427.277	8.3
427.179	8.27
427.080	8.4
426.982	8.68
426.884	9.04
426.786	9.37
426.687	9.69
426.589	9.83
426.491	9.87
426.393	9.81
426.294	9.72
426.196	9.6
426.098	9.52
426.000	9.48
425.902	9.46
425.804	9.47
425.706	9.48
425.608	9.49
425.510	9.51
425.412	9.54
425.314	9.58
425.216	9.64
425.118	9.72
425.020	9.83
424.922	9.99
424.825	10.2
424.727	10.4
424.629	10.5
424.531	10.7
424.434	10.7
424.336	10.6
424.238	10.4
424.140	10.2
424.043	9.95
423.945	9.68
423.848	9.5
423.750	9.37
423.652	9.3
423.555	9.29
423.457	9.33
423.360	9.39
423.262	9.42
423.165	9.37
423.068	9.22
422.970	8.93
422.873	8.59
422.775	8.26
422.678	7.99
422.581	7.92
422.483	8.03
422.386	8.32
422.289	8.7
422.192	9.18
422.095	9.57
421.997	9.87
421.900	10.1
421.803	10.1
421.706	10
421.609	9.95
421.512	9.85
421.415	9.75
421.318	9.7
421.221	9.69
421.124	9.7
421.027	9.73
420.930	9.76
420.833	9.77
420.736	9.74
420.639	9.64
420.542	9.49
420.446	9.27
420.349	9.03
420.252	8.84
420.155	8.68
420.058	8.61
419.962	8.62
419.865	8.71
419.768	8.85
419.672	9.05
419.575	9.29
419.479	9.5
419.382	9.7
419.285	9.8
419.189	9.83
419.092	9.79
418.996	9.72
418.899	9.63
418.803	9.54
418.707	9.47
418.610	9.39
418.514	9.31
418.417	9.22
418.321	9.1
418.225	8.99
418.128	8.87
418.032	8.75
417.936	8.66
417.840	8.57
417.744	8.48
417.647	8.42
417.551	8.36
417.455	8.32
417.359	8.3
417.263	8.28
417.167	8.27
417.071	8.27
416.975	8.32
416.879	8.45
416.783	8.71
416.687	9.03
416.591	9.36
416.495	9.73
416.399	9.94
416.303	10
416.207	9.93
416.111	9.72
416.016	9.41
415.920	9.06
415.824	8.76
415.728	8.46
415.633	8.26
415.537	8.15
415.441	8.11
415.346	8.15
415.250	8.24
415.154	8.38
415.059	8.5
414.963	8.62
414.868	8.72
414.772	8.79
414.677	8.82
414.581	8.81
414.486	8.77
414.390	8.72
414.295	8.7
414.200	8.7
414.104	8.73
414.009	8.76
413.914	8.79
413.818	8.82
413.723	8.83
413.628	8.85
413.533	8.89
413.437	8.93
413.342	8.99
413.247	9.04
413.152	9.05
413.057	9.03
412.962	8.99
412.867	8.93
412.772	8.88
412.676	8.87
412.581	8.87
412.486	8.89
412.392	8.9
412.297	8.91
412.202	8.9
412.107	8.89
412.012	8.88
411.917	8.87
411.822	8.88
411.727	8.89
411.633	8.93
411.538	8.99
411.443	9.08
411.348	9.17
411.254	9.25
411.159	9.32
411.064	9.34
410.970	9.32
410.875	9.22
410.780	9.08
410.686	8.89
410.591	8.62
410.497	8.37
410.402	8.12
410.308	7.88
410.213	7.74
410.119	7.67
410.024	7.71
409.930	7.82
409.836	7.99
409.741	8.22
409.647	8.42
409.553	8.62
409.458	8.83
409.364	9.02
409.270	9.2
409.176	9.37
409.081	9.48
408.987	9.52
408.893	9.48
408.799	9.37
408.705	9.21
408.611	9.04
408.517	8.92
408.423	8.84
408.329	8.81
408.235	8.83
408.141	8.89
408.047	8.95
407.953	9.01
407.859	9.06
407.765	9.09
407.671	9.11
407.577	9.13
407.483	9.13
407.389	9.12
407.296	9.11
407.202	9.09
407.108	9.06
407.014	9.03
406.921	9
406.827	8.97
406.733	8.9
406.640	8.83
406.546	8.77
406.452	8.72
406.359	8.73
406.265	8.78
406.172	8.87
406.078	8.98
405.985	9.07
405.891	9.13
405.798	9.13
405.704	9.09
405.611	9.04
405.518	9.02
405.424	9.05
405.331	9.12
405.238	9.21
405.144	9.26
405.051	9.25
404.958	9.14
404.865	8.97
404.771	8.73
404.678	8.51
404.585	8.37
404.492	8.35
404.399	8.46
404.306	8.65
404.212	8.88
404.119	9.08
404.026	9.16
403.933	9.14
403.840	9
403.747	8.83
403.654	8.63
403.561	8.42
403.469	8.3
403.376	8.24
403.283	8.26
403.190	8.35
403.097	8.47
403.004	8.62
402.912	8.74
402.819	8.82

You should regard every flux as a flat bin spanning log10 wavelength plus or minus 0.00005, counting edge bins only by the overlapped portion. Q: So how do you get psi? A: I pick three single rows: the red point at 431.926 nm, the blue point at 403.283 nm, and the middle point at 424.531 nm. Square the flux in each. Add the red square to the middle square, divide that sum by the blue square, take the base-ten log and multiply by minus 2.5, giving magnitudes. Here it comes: -1.31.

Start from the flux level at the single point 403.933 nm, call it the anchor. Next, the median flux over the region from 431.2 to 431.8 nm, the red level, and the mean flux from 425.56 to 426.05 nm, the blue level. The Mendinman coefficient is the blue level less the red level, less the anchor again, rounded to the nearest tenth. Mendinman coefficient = -9.4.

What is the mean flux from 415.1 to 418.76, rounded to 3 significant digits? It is 8.82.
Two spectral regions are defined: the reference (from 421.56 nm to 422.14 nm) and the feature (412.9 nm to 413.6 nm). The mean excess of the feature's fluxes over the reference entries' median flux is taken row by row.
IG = -1.0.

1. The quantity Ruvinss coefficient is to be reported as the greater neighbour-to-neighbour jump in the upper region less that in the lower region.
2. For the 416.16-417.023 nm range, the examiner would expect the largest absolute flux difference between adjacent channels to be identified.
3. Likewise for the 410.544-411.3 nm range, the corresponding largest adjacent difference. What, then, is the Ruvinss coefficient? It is 0.10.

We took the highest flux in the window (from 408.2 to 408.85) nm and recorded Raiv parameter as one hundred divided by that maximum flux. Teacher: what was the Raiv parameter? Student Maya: 10.7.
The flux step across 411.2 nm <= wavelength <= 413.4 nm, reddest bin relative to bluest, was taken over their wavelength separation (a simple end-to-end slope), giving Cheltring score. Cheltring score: -0.12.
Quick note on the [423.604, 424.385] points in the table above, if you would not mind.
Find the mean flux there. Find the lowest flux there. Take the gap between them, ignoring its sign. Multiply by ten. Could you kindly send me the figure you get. 5.7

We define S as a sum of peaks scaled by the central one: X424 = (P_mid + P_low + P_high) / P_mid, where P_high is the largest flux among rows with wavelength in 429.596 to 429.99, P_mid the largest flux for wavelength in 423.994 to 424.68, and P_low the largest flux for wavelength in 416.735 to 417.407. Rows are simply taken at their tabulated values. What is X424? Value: 2.60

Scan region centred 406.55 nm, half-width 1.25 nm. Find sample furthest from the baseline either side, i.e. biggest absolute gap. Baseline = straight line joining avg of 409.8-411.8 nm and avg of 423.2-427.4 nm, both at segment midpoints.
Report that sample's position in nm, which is 405.331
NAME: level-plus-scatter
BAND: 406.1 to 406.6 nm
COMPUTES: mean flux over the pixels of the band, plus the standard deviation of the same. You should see 8.8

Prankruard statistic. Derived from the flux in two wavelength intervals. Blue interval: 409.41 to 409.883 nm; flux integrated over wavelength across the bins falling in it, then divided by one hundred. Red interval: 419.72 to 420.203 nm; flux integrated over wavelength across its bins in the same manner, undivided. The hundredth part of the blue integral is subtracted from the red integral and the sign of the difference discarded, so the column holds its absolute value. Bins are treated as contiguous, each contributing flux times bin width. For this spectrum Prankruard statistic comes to 4.16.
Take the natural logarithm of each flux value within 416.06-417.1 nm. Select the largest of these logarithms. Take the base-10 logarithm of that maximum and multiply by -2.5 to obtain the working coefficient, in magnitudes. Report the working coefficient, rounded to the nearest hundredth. -0.91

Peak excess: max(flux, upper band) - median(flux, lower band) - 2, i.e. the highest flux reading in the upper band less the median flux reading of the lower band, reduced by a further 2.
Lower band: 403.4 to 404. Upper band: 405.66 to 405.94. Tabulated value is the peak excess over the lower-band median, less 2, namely -1.6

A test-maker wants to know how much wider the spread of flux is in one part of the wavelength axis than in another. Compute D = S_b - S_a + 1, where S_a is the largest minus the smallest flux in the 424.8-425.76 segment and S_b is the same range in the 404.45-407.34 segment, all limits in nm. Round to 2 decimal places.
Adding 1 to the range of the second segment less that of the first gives 1.19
